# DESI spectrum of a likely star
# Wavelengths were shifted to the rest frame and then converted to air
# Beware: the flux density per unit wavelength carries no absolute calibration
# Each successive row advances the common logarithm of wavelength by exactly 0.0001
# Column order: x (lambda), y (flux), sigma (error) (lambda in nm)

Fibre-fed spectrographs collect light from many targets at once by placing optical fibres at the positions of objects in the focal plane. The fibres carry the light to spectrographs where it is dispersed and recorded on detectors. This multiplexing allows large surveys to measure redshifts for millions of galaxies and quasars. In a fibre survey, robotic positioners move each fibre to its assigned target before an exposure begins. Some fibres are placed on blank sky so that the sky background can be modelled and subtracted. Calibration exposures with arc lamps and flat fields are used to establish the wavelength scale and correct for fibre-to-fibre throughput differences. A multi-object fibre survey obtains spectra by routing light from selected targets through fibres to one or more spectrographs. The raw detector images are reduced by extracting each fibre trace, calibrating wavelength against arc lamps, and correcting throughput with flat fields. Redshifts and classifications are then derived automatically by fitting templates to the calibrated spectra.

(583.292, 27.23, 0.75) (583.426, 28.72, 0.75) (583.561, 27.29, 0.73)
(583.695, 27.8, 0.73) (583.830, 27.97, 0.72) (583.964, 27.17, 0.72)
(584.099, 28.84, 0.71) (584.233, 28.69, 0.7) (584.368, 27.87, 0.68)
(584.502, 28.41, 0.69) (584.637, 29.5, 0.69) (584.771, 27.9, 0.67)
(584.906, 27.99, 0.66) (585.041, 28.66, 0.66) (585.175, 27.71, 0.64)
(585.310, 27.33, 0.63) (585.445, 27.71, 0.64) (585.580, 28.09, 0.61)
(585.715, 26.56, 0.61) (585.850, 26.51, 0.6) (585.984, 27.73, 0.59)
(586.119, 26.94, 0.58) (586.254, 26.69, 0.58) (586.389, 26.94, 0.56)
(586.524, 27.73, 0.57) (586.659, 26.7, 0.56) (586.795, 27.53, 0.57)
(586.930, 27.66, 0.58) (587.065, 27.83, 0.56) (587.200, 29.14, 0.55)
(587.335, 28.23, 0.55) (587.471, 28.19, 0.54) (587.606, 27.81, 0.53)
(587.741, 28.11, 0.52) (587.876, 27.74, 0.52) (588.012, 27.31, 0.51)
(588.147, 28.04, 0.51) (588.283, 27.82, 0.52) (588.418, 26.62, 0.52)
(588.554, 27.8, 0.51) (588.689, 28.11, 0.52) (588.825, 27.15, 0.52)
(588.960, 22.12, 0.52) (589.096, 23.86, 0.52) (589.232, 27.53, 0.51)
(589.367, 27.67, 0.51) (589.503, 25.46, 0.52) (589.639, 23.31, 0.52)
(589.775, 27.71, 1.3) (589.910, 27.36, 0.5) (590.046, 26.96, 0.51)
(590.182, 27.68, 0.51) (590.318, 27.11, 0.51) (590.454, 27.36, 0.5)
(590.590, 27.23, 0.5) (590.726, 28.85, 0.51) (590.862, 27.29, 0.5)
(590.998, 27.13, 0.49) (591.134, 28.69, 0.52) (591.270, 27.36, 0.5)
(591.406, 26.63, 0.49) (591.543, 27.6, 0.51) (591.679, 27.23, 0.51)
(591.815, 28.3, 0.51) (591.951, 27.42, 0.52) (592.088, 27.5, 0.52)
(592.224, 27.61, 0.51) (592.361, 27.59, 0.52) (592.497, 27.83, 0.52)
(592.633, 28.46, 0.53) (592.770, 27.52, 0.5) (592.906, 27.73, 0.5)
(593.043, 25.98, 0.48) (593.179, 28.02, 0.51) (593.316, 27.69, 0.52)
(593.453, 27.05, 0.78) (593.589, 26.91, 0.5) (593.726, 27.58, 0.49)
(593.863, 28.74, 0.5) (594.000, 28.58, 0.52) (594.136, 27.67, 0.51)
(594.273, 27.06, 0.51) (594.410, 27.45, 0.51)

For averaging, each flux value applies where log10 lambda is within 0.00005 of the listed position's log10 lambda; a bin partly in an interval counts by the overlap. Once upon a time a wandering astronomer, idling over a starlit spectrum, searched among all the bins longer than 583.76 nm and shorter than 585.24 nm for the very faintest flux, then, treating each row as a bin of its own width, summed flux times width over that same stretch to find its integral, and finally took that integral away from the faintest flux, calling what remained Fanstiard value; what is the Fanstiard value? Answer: -15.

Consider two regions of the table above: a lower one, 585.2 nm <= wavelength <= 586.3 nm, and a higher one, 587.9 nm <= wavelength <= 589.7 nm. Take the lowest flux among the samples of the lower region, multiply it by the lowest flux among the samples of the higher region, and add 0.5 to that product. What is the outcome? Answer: 587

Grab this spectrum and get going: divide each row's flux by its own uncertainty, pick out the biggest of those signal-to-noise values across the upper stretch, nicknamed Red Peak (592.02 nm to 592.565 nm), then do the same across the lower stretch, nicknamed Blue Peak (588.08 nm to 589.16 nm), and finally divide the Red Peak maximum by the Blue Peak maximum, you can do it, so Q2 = 0.98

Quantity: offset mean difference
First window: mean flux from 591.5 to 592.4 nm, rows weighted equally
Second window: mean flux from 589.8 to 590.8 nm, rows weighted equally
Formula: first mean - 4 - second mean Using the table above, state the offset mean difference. -3.9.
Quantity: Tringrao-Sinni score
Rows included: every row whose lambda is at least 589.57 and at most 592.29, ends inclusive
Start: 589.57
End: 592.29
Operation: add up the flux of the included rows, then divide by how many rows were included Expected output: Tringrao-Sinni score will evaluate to 27.3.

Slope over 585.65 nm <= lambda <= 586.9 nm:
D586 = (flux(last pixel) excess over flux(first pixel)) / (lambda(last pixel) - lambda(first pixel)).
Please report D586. 0.90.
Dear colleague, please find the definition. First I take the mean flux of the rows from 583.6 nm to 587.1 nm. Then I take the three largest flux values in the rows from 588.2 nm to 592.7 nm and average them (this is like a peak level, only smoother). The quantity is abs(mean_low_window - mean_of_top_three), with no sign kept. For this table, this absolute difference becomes 1.0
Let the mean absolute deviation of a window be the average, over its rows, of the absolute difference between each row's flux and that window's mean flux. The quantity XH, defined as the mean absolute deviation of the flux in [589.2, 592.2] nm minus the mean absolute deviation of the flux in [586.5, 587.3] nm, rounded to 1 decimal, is 0.1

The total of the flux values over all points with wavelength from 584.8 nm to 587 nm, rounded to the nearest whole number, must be 438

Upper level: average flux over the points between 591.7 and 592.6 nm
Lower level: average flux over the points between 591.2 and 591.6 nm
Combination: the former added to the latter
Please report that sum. 54.9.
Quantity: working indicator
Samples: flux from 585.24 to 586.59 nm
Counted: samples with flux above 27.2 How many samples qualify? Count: 5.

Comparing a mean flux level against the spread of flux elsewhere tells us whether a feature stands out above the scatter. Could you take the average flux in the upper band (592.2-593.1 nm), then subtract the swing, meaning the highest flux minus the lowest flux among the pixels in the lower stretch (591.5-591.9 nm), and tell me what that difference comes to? 26.5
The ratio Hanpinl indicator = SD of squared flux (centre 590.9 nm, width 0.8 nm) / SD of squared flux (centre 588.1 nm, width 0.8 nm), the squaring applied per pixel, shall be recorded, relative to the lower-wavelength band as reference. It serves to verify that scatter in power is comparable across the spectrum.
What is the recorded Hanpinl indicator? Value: 1.44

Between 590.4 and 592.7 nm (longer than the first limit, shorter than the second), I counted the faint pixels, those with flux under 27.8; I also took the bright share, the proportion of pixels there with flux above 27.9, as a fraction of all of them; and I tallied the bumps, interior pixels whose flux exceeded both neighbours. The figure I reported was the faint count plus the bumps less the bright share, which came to 16.8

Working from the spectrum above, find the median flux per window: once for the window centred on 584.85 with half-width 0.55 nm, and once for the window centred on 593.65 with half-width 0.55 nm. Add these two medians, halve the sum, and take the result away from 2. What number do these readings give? -25.8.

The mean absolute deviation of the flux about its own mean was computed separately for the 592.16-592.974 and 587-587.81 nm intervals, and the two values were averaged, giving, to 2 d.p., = 0.27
